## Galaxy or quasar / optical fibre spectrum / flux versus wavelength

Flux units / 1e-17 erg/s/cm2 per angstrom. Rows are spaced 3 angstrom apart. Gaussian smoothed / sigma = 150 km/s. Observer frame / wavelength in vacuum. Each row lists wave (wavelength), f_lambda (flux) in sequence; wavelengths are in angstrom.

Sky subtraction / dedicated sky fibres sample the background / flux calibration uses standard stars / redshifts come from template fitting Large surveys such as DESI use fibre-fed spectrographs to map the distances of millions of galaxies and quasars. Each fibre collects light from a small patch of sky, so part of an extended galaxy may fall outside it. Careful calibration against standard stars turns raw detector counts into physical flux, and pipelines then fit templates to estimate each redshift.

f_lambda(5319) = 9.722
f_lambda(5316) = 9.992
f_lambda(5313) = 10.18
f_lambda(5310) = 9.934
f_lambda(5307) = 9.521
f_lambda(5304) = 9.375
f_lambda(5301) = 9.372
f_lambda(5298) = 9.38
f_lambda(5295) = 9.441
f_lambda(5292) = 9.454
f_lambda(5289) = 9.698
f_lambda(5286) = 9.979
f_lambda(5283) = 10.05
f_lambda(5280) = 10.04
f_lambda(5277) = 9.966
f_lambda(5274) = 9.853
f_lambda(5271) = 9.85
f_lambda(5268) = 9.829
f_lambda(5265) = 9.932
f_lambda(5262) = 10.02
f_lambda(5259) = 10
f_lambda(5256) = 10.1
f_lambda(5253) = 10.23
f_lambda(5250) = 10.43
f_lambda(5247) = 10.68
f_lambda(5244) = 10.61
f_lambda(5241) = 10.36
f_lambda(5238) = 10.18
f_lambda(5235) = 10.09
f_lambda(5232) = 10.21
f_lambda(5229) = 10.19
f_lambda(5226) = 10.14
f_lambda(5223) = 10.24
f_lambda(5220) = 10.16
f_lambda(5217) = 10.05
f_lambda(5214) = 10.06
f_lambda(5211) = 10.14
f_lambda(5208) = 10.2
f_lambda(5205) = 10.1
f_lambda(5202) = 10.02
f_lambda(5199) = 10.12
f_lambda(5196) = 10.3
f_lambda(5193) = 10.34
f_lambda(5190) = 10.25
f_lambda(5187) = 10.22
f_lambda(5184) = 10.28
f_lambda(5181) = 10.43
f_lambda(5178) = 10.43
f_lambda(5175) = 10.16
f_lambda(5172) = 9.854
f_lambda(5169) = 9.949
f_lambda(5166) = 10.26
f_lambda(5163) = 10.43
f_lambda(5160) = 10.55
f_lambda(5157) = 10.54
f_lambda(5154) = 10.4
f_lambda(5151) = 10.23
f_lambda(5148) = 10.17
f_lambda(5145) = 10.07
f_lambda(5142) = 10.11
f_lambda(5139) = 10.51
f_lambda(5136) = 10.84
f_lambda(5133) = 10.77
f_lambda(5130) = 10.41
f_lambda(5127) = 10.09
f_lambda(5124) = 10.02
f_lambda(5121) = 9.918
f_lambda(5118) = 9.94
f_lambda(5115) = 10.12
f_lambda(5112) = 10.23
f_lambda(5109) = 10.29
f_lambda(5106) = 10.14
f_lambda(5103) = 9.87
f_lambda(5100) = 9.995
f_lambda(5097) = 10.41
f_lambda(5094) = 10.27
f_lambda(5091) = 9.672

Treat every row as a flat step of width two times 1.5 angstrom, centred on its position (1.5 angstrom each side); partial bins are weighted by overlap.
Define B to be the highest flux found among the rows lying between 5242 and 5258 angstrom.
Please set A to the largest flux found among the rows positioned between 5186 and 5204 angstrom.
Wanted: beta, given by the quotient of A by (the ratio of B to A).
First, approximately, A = 10.34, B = 10.68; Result 10.0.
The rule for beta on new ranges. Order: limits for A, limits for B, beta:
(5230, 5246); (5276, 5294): 11.2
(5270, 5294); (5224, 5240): 9.9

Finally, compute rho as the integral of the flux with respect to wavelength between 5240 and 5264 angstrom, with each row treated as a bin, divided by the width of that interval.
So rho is 10.3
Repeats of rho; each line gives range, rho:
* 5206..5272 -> 10.2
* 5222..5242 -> 10.2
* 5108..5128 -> 10.1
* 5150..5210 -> 10.3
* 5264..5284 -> 9.9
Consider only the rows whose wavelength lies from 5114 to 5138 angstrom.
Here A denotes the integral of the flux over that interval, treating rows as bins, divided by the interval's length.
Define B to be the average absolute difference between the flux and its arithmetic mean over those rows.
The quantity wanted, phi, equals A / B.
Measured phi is 33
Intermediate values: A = 10.3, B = 0.31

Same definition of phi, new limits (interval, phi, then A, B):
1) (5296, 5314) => 34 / 9.6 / 0.29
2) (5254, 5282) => 127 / 10.0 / 0.08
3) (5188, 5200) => 152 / 10.3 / 0.07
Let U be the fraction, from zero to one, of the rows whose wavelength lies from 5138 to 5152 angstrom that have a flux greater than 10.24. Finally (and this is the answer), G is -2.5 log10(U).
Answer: 1.7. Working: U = 0.20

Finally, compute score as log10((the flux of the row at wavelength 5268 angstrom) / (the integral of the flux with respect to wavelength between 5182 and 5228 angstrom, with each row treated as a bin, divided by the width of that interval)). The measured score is -0.015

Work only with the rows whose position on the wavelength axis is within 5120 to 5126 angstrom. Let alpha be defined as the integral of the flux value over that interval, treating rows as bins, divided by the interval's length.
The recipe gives 9.98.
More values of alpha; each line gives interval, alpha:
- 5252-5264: 10.08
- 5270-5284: 9.95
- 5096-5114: 10.15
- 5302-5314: 9.72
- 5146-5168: 10.35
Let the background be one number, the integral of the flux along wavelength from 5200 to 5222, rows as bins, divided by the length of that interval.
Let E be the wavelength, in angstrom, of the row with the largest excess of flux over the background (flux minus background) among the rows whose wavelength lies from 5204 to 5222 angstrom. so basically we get 5208 angstrom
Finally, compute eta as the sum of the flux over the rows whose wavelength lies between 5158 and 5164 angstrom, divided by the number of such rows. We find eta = 10.5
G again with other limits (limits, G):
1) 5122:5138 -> 0.6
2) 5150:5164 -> 0.2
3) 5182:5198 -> 0.2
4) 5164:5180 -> 1.0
